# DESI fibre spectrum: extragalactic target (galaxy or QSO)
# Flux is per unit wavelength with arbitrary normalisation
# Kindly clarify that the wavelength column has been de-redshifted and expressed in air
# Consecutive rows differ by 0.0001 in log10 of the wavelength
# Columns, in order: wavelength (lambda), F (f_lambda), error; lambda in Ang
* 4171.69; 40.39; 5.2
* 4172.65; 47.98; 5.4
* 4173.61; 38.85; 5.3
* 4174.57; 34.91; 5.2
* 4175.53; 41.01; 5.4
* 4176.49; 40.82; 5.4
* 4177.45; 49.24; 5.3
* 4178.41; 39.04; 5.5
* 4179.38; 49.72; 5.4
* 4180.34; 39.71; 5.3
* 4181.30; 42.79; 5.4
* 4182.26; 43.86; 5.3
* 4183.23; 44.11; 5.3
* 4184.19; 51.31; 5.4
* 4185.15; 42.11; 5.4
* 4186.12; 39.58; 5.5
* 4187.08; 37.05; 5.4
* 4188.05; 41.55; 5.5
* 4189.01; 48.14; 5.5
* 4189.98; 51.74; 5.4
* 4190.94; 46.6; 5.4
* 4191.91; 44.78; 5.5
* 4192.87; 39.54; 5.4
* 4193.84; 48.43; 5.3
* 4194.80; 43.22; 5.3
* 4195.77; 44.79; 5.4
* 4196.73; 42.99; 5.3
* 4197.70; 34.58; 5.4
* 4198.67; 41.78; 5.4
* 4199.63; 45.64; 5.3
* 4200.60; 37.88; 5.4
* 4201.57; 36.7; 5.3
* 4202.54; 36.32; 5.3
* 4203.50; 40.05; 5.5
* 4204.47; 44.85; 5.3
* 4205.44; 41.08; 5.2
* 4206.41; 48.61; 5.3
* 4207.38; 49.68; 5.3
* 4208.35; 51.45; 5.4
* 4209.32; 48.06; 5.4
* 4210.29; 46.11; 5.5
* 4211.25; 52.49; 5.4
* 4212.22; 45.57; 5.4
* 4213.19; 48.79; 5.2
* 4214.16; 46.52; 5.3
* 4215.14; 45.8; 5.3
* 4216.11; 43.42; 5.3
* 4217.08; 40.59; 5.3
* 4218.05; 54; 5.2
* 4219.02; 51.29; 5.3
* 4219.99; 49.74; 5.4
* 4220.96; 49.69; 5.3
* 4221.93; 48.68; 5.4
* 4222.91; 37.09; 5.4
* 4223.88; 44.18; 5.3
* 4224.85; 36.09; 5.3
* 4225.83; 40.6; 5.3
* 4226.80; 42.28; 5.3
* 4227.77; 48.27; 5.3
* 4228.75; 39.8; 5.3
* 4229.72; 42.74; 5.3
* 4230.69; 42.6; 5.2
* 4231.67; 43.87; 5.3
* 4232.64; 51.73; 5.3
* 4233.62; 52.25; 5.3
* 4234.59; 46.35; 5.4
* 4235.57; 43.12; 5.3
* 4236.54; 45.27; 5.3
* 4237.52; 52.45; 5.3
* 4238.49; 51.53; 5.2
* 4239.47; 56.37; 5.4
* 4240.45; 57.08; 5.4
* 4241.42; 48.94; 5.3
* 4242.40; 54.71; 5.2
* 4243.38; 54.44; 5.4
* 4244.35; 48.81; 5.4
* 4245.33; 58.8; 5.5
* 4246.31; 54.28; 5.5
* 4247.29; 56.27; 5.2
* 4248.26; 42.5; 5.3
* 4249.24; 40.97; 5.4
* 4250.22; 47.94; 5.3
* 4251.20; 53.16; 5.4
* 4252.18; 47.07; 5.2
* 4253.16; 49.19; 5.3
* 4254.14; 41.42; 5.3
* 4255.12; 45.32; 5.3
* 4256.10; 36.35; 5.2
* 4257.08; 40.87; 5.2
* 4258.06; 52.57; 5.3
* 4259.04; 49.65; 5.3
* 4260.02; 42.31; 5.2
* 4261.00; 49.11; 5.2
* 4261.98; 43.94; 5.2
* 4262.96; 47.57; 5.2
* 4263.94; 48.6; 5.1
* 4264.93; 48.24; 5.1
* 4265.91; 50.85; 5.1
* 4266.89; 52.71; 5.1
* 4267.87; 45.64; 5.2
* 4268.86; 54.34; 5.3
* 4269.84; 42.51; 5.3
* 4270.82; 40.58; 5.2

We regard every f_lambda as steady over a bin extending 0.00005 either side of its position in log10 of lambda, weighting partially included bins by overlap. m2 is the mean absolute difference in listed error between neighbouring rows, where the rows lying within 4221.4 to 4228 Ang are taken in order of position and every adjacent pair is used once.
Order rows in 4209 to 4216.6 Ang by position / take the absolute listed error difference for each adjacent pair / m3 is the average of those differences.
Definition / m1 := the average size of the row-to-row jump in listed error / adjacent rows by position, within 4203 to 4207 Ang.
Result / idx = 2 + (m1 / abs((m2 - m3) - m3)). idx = 3.1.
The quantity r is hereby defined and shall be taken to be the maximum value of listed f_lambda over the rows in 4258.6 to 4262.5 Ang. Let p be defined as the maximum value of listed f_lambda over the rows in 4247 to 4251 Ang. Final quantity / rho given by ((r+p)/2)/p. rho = 0.94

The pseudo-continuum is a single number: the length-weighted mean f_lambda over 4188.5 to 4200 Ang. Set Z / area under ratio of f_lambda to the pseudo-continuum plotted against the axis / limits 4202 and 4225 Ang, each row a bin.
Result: 23.8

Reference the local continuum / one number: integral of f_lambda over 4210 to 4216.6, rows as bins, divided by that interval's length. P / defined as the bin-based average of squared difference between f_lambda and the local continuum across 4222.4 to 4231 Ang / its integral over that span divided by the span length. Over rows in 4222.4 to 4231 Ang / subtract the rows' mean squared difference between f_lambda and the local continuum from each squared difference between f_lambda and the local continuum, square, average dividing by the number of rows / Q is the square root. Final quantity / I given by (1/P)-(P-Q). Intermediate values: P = 42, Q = 39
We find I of -3.8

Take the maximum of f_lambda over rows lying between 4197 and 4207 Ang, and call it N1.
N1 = 48.61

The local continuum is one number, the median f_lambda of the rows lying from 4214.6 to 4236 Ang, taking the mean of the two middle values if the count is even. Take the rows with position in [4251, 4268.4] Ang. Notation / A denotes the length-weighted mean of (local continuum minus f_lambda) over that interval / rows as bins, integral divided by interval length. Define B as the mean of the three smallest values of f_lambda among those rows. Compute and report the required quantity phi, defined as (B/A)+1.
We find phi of -13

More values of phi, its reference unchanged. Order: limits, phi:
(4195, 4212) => 124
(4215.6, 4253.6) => -9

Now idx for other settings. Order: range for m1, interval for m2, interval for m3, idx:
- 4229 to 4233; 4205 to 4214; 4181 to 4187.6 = 3.1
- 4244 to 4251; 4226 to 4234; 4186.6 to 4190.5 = 3.1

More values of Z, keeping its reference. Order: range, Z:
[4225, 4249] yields 26.3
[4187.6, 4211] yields 23.2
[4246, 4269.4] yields 25.0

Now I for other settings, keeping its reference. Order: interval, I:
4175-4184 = -6.4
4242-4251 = -9.0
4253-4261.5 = 3.5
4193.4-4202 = 6.8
